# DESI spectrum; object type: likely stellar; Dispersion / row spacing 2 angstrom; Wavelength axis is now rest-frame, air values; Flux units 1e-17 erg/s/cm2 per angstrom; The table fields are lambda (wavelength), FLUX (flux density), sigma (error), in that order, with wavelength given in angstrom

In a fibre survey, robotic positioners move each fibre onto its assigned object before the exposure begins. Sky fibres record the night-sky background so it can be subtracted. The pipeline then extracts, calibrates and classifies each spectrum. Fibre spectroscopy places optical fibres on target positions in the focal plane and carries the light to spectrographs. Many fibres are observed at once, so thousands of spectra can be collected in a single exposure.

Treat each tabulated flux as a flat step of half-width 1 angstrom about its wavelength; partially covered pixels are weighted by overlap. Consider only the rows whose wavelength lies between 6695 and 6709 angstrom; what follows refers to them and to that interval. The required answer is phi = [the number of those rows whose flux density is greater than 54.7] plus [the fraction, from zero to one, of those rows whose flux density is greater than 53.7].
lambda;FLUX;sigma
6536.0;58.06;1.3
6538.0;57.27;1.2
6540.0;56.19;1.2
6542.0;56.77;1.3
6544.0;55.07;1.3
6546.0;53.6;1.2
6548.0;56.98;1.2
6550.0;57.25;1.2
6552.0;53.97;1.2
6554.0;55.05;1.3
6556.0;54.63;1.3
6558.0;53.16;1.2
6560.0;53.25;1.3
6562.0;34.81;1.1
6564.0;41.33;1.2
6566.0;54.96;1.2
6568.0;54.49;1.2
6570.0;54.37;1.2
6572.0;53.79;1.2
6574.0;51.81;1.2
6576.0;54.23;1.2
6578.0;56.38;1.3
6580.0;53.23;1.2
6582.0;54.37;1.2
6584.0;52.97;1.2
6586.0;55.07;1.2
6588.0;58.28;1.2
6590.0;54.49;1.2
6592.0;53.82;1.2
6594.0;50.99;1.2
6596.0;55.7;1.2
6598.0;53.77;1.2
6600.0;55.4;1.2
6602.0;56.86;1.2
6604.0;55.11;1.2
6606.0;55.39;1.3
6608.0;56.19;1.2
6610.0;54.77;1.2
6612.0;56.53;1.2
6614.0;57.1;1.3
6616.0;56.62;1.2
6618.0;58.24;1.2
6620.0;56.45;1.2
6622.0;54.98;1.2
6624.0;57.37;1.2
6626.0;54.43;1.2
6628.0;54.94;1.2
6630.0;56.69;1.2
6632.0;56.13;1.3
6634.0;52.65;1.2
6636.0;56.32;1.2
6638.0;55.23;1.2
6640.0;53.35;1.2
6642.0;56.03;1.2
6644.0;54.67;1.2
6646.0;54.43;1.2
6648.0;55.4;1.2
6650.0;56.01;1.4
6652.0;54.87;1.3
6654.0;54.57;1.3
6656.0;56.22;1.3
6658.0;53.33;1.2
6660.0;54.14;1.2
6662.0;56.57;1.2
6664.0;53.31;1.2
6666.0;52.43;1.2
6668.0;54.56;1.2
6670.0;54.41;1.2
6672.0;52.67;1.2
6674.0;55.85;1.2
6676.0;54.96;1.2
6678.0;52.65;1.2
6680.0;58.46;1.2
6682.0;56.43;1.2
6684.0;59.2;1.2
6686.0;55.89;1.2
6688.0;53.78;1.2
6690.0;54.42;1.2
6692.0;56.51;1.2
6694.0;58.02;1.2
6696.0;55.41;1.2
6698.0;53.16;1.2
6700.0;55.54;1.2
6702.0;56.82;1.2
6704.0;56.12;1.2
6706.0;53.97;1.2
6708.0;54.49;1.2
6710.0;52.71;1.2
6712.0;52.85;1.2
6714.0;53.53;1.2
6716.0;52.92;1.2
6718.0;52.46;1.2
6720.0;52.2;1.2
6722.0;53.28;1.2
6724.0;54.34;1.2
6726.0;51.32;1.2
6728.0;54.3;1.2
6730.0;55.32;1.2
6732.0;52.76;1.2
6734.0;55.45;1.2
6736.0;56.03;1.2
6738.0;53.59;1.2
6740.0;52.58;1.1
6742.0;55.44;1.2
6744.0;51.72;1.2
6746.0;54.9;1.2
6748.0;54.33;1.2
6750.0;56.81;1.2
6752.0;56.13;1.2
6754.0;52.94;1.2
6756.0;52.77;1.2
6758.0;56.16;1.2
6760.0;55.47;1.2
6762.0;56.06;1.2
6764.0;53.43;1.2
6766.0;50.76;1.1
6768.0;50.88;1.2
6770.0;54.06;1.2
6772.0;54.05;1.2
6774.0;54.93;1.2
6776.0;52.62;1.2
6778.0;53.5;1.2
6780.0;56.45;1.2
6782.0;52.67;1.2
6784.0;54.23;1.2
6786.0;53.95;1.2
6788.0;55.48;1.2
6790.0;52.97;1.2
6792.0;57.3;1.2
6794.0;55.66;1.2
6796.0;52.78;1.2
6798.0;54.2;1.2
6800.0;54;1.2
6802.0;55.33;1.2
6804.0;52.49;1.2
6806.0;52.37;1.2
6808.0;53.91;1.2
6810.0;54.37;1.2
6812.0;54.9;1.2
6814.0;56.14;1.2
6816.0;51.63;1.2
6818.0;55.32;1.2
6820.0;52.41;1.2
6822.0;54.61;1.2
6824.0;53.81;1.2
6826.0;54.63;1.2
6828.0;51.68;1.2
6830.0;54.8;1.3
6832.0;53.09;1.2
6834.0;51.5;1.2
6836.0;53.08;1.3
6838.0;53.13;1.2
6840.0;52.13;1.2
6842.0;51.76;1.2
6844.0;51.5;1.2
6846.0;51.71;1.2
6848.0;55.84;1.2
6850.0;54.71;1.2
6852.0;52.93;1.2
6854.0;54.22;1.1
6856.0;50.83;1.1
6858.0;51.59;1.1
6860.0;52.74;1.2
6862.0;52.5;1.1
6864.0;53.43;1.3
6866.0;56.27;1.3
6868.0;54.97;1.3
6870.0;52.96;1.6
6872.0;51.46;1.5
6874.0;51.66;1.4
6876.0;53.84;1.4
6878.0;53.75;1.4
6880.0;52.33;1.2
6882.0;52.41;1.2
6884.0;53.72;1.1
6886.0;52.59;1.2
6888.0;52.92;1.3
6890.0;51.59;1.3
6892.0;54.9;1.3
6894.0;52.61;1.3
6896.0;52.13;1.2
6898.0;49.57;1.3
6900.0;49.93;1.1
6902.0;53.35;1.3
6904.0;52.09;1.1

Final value 4.9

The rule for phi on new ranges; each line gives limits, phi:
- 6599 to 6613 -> 8.0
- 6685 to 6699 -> 4.9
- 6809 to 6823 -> 3.7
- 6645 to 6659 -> 4.9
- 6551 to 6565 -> 1.4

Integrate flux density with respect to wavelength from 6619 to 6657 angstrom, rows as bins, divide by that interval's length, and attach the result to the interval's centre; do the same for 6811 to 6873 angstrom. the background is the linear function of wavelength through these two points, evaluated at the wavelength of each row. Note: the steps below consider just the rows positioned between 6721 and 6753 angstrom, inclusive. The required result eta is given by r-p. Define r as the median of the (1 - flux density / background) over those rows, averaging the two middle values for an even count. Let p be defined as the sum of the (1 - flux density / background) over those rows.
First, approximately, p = 0.02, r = 0.000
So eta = -0.02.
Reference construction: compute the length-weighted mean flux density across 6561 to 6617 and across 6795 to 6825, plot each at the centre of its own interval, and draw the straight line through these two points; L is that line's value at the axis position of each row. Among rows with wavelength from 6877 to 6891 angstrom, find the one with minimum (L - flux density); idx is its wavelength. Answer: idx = 6878.0 angstrom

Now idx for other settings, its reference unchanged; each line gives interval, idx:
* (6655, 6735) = 6684.0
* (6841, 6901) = 6866.0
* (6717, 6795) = 6792.0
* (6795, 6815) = 6814.0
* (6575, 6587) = 6578.0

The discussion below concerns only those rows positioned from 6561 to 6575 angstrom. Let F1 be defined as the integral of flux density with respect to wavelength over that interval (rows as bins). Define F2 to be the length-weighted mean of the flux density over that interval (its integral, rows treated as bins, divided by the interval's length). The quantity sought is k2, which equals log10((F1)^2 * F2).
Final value 7.37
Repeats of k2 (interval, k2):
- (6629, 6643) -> 7.52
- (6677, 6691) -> 7.53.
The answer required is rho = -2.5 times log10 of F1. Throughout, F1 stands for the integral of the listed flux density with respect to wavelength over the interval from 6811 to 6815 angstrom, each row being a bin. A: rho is -5.87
